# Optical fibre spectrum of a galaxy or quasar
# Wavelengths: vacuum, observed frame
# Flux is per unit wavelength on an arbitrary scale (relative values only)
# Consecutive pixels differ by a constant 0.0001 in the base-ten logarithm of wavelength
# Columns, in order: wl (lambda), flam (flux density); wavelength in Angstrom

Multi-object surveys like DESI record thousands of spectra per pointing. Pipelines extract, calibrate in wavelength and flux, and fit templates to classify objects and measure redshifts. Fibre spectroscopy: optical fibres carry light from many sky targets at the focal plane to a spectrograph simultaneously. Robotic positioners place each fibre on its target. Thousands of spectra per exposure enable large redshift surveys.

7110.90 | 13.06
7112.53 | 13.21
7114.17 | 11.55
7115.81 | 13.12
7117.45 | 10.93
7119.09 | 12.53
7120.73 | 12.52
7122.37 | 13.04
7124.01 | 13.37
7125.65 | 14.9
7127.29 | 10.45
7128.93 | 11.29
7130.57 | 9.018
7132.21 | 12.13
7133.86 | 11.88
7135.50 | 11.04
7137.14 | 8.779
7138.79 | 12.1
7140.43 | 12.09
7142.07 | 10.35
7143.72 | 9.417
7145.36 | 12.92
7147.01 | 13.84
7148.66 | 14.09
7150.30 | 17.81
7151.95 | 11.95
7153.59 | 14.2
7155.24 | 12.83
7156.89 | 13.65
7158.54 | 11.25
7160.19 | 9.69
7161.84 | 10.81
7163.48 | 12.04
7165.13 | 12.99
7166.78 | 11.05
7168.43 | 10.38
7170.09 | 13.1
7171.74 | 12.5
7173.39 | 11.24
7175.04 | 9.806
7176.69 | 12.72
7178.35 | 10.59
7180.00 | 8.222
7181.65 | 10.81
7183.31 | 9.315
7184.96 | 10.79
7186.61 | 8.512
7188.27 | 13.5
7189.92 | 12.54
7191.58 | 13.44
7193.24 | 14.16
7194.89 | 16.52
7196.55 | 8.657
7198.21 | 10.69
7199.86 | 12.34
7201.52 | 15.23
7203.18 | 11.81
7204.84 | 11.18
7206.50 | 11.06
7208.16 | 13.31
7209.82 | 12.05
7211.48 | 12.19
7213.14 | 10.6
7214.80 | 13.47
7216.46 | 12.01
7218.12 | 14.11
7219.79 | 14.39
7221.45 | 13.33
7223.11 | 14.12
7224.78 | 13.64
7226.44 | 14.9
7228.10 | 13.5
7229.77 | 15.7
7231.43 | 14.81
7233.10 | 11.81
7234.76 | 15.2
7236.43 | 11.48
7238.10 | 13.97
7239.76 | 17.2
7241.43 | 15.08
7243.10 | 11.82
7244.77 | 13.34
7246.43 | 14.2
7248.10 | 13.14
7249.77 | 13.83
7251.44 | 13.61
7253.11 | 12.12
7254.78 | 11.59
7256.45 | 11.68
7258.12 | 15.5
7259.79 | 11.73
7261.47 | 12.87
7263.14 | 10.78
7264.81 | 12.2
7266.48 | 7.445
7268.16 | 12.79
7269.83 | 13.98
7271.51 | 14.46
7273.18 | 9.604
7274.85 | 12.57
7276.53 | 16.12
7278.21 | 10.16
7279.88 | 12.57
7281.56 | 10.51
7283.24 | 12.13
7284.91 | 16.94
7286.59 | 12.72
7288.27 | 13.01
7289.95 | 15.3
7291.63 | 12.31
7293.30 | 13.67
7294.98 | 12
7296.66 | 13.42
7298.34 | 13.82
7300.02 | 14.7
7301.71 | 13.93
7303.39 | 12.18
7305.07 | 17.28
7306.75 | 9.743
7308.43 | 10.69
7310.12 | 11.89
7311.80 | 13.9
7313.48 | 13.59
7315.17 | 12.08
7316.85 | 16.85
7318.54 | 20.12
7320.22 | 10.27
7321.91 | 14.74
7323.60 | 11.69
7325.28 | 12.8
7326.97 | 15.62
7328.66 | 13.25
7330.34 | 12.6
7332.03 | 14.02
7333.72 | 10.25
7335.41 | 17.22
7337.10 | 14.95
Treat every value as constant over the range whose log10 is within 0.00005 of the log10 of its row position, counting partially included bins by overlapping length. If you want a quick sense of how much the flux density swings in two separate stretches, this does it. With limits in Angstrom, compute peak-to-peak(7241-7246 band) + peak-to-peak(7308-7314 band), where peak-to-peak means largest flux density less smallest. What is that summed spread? 6.5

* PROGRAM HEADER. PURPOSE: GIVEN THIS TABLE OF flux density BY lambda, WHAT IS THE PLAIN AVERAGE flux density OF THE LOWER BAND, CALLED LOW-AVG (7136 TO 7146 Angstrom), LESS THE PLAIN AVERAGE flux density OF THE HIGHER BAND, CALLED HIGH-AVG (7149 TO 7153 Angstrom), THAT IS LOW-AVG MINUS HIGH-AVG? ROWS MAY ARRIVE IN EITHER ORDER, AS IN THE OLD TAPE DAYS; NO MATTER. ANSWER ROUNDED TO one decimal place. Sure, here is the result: -3.9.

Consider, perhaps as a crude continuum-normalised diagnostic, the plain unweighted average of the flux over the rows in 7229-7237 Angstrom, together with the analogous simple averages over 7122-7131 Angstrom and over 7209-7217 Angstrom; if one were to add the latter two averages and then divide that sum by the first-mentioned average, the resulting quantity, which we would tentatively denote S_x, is 1.7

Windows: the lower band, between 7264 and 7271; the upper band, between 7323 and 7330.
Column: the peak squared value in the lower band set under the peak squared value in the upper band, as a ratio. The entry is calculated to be 1.2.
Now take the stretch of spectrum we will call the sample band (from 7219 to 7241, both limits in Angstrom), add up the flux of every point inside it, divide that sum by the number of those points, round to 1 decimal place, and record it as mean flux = 14.2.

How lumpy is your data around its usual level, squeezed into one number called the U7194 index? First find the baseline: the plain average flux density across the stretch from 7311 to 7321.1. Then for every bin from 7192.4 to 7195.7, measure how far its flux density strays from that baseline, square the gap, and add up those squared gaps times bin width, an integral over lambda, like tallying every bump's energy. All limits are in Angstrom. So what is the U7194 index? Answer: 7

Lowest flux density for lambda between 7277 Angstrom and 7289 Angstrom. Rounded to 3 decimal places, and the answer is 10.160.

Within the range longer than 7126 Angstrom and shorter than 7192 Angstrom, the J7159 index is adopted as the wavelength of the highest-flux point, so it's 7150.30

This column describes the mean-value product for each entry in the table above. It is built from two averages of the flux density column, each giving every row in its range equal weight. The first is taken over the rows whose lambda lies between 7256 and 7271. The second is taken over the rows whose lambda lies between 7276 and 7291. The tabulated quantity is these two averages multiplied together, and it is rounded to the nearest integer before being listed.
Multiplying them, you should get 161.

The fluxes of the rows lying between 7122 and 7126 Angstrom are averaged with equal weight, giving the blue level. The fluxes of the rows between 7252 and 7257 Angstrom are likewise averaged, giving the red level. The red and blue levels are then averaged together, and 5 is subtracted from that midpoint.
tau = 7.8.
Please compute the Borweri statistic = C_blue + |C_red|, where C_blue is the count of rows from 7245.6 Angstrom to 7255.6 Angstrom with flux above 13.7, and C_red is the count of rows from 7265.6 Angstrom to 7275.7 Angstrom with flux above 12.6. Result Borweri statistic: 5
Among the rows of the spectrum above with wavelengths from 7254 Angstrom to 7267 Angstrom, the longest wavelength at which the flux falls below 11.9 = 7266.48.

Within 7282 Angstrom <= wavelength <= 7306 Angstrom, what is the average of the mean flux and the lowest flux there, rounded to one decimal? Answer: 12.9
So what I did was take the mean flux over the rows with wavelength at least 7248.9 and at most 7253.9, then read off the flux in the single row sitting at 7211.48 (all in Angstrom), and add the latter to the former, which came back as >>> 25.4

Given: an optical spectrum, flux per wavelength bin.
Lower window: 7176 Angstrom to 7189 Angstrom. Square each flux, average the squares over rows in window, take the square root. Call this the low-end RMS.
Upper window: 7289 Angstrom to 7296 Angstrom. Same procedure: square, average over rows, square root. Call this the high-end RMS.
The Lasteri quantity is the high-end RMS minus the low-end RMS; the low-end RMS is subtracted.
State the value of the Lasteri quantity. 2.7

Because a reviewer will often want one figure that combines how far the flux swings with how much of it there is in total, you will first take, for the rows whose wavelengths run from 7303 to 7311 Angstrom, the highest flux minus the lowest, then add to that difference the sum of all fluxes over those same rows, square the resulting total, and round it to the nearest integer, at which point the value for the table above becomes 4805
